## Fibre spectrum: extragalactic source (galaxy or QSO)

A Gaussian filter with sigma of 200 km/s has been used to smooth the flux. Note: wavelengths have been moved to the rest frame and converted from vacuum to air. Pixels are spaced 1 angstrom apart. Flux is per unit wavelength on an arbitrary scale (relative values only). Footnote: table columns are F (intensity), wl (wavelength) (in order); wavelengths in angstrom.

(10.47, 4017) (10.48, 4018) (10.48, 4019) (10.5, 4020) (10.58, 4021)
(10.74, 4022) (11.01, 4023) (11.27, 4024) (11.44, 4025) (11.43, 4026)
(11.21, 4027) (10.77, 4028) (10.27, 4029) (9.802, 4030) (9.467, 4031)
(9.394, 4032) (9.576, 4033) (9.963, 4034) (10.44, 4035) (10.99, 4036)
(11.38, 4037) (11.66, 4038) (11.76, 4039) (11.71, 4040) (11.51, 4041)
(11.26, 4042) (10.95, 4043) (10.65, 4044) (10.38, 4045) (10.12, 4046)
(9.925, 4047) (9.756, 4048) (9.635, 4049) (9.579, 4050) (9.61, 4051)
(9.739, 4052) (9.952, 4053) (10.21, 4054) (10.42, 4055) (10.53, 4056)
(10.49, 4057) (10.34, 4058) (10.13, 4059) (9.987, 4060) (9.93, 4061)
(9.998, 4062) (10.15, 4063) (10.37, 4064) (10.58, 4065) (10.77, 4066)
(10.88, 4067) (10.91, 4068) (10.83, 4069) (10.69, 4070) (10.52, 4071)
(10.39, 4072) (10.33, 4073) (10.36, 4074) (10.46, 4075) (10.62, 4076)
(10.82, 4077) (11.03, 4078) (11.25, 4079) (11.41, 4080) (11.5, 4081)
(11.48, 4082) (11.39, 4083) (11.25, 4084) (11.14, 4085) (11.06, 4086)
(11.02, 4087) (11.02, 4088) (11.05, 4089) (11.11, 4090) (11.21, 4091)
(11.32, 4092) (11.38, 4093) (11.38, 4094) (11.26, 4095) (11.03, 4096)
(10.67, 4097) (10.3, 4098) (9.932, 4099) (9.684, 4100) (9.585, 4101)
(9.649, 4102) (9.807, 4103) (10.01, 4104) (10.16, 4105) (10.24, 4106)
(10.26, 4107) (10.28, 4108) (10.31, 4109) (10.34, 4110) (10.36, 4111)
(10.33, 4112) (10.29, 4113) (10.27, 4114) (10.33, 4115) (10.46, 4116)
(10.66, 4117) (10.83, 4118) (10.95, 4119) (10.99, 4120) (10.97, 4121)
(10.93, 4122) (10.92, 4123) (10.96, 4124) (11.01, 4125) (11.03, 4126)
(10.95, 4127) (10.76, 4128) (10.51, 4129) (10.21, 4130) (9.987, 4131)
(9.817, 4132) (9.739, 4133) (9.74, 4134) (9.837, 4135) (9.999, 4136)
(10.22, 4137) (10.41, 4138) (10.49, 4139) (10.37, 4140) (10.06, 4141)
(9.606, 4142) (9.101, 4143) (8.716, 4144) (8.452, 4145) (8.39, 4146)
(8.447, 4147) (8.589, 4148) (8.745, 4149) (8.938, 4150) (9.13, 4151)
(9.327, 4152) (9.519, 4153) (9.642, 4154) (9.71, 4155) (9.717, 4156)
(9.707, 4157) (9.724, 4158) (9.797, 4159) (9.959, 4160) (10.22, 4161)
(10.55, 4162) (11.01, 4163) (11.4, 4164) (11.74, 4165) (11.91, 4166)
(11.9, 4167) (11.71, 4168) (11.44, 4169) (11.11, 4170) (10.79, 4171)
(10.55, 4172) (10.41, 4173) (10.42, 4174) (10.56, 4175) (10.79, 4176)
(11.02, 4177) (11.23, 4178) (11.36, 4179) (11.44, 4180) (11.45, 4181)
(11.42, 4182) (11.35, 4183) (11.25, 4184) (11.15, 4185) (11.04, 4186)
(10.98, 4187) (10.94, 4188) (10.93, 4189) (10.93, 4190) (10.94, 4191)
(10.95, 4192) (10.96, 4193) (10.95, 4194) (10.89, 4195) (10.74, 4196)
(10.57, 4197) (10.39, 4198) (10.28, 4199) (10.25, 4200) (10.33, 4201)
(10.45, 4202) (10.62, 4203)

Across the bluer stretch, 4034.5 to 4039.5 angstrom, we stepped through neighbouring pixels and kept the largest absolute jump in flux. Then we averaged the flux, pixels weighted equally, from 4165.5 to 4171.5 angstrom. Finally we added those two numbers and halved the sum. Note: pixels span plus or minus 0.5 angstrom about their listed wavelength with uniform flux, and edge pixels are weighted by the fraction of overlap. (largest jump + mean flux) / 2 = 6.01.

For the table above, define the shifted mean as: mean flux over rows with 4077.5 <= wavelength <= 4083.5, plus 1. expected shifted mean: 12.3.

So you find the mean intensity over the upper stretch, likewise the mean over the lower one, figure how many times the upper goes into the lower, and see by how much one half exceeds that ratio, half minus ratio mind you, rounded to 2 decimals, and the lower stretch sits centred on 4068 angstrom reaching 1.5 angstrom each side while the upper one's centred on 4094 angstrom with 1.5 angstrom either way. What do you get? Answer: -0.46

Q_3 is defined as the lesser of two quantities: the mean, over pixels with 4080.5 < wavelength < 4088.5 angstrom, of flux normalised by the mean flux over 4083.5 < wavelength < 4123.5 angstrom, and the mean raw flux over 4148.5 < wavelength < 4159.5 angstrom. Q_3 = 1.06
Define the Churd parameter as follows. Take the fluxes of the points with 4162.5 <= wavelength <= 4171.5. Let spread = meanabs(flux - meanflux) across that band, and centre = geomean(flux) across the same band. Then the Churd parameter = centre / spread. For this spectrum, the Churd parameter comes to 35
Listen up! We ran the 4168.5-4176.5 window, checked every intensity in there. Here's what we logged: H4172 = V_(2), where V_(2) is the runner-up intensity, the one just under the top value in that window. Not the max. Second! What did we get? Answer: 11.11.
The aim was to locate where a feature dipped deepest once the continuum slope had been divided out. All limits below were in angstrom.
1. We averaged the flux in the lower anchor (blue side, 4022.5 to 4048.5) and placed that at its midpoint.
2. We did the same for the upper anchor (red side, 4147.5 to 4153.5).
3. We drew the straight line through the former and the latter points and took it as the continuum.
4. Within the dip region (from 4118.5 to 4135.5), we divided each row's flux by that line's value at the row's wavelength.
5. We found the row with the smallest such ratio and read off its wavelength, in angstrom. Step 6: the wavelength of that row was 4133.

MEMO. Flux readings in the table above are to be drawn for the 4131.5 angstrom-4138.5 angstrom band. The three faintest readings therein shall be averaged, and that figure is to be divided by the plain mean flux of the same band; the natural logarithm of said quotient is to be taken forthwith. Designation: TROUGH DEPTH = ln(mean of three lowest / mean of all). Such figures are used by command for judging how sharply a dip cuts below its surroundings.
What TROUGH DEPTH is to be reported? -0.020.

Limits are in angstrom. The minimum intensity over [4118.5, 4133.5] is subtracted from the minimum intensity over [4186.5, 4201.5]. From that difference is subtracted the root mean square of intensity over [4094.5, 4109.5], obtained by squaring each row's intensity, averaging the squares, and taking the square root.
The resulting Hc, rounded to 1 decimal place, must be -9.7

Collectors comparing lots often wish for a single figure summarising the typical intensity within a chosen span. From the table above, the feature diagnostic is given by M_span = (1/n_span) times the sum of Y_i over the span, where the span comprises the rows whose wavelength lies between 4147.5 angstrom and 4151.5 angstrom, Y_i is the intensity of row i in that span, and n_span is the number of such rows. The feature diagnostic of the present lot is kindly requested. 8.9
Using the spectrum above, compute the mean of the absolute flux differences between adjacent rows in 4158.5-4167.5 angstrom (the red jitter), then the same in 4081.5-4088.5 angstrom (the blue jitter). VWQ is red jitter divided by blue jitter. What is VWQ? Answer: 3.5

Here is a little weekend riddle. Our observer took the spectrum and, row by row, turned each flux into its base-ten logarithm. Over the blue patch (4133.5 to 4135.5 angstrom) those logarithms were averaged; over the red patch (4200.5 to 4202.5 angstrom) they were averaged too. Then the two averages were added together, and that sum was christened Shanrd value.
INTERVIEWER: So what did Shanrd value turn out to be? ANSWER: 2.01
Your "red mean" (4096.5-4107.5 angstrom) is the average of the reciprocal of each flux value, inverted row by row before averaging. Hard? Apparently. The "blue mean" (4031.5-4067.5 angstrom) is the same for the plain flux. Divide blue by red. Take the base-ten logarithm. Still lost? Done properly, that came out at 2.02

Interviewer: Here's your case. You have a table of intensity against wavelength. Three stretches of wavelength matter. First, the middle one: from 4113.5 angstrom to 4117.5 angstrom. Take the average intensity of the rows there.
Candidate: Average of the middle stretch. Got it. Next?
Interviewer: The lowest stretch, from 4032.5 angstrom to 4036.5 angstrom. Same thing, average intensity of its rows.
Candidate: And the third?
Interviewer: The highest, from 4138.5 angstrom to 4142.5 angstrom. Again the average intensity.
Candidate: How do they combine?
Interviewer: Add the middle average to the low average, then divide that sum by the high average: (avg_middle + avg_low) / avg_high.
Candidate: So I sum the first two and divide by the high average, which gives 2.04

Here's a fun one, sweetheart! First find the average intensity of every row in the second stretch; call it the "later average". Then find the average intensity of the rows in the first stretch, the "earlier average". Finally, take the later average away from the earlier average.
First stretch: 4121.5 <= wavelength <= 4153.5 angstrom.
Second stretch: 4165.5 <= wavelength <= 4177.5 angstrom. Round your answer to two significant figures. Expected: -1.2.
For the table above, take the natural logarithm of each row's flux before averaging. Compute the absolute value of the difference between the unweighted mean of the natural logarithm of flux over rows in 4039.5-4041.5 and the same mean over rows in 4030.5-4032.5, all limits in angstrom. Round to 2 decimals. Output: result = 0.21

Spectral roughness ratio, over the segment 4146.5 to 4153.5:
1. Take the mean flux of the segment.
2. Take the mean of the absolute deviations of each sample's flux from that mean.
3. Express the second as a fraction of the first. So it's 0.035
